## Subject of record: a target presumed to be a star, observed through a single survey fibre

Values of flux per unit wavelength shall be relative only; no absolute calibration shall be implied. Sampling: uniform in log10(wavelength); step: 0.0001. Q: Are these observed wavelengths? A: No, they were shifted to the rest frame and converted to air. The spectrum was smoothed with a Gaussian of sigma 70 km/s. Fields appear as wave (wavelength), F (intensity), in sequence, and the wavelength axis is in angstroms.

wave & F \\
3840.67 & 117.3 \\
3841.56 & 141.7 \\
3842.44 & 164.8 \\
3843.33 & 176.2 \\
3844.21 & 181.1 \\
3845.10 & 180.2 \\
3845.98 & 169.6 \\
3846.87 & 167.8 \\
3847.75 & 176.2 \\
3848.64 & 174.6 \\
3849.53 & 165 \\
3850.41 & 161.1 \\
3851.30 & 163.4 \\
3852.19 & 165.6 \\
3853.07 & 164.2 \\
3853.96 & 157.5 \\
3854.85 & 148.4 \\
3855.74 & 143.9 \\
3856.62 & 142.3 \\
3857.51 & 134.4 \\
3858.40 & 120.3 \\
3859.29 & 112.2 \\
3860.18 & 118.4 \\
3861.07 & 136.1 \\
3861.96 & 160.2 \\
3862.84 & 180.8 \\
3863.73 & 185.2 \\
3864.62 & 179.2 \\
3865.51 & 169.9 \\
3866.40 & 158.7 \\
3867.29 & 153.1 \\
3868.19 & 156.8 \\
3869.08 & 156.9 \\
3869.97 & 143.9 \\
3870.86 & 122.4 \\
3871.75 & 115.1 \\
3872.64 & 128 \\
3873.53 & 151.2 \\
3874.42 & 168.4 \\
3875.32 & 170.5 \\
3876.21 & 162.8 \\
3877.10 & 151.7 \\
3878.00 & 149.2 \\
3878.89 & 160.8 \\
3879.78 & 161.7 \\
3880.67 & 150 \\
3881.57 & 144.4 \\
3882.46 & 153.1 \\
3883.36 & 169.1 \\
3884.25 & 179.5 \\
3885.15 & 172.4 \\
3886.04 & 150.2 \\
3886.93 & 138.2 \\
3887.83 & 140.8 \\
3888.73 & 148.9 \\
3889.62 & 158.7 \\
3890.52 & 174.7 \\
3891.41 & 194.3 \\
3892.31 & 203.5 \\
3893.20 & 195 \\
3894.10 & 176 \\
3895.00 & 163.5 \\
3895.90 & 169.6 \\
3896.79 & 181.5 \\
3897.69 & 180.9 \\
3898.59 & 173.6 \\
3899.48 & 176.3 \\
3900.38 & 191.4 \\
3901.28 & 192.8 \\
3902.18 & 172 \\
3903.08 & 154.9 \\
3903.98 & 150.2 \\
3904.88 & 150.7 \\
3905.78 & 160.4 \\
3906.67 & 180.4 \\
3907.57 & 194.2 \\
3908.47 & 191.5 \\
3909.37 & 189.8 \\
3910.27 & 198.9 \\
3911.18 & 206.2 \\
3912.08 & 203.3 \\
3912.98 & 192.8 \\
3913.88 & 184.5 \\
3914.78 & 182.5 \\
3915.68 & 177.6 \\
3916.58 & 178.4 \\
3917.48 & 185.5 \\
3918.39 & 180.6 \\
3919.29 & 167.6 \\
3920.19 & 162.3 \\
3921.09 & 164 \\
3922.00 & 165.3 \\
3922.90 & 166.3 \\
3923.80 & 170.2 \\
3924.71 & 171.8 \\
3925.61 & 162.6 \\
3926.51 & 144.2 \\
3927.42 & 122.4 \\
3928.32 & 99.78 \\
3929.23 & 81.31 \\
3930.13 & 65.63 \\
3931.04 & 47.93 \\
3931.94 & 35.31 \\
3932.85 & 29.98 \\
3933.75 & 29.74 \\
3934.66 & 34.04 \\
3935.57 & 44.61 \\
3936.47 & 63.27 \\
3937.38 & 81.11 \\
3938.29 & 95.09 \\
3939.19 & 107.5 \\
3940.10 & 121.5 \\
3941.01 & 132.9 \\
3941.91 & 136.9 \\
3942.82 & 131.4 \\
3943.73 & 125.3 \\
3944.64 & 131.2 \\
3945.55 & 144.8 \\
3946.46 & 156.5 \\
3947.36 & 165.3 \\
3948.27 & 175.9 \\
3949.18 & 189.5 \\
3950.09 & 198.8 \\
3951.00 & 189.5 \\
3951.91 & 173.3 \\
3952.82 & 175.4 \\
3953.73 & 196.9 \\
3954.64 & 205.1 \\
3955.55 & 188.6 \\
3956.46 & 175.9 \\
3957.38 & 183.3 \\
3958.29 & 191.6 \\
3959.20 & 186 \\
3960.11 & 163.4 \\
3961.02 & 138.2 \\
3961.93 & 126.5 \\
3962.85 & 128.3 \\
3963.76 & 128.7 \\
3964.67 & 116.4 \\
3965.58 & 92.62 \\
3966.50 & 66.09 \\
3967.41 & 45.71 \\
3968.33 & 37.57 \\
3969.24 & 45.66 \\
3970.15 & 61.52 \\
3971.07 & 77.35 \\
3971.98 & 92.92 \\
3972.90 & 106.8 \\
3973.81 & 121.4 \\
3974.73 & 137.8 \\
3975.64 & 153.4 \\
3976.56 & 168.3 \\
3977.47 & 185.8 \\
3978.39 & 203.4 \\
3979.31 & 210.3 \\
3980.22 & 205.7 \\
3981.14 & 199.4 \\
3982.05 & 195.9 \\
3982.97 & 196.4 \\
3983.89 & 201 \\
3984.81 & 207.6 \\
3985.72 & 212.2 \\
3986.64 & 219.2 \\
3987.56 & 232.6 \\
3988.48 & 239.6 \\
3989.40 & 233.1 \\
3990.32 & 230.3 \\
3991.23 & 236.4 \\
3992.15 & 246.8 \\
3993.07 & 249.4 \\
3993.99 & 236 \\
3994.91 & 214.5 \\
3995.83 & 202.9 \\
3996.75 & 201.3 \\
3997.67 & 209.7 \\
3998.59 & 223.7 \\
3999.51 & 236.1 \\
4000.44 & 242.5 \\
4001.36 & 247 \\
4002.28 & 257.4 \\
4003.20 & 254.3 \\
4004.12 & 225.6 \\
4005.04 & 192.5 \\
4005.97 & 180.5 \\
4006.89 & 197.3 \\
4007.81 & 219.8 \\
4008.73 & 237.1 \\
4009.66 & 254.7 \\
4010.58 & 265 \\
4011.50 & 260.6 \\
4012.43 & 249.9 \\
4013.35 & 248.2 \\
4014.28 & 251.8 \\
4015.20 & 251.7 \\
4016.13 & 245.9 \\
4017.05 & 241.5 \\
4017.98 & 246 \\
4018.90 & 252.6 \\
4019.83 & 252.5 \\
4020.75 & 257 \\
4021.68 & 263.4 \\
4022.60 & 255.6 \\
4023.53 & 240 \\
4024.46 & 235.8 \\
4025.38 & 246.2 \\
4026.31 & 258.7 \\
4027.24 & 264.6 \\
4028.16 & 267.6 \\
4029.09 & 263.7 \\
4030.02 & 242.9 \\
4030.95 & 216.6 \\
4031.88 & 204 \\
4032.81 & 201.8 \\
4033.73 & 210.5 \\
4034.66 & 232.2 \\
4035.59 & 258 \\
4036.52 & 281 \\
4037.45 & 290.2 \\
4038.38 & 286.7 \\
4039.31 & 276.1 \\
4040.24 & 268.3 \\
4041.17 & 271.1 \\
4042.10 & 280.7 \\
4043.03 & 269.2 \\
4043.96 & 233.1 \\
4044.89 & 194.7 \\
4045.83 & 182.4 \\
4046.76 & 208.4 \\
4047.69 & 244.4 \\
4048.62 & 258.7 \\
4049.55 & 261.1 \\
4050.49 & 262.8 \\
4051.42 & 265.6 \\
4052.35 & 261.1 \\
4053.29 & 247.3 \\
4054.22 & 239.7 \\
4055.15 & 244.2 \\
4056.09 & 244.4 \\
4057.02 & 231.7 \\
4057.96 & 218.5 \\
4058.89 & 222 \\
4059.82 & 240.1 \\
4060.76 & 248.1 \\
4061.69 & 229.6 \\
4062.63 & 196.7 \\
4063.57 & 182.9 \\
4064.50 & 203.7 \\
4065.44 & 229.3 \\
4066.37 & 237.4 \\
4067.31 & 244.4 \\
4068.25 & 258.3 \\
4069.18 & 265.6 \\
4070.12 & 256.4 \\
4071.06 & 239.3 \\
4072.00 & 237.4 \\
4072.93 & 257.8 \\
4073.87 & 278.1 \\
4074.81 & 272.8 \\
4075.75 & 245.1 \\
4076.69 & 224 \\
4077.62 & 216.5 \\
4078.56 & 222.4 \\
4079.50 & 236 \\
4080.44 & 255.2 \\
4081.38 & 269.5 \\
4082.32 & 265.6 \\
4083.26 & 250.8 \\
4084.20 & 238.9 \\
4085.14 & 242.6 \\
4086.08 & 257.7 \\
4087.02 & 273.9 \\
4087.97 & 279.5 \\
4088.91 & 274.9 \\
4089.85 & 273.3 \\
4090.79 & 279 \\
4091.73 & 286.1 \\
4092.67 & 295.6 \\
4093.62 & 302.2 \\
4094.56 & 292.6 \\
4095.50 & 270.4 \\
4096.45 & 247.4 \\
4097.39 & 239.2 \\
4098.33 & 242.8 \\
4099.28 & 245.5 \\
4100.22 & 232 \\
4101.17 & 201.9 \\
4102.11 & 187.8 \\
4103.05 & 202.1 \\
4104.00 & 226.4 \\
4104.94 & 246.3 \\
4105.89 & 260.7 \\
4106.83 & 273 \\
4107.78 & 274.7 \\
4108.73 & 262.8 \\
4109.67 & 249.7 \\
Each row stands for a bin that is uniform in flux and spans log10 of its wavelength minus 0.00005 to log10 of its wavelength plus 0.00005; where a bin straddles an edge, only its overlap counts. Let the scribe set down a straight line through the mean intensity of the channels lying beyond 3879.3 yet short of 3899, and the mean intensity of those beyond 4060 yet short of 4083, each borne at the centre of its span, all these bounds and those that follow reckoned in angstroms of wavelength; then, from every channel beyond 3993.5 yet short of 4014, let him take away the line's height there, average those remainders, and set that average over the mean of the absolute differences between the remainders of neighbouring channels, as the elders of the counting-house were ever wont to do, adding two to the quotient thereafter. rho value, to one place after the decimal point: 3.3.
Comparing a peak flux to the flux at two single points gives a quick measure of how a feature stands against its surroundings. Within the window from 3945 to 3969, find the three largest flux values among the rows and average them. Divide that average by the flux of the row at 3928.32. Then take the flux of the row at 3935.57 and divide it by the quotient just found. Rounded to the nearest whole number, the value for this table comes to 22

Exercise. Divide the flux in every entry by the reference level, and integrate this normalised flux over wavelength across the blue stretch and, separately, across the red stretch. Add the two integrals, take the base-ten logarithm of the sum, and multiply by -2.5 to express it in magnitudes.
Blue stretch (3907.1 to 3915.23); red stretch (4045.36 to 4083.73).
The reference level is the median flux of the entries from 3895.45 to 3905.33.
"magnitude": -4.5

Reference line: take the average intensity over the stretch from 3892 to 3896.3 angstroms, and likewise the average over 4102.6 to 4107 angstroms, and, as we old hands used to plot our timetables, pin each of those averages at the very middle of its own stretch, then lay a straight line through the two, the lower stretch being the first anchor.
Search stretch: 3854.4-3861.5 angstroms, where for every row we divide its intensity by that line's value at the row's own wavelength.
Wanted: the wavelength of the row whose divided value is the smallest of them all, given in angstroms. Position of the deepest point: 3859.29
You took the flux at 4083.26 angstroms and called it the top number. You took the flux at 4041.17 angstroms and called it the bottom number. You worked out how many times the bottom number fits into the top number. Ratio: 0.93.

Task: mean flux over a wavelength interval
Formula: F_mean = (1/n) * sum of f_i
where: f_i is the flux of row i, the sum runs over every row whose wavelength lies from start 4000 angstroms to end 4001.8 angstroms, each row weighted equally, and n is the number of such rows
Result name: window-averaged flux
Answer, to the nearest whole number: 245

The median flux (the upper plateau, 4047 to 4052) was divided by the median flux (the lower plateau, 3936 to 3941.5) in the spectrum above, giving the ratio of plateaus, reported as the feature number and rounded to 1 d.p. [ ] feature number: 2.6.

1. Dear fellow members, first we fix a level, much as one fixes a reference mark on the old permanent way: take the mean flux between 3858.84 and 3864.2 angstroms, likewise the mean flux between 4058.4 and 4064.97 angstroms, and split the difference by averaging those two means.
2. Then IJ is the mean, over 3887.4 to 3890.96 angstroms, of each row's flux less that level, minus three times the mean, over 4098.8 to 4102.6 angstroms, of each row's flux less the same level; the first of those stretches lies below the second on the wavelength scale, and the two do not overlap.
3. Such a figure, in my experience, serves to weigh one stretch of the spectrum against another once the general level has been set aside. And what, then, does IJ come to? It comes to -128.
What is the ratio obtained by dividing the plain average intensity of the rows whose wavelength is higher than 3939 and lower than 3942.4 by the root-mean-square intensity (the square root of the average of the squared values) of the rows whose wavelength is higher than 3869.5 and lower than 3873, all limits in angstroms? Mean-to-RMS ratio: 1.0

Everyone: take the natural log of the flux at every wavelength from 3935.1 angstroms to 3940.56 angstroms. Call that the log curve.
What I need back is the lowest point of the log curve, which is 3.80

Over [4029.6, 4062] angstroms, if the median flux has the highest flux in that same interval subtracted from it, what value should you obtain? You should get -46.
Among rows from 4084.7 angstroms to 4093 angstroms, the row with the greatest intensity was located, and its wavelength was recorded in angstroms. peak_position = 4092.67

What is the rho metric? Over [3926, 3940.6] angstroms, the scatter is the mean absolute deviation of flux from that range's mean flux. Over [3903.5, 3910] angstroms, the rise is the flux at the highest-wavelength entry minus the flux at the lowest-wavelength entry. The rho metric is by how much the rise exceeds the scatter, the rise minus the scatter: 8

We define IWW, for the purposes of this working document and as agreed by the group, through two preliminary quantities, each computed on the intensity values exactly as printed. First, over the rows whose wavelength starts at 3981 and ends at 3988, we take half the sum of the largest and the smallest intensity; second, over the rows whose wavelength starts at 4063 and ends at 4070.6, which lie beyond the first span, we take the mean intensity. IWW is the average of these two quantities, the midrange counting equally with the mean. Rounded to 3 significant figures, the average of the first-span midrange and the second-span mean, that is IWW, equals 224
